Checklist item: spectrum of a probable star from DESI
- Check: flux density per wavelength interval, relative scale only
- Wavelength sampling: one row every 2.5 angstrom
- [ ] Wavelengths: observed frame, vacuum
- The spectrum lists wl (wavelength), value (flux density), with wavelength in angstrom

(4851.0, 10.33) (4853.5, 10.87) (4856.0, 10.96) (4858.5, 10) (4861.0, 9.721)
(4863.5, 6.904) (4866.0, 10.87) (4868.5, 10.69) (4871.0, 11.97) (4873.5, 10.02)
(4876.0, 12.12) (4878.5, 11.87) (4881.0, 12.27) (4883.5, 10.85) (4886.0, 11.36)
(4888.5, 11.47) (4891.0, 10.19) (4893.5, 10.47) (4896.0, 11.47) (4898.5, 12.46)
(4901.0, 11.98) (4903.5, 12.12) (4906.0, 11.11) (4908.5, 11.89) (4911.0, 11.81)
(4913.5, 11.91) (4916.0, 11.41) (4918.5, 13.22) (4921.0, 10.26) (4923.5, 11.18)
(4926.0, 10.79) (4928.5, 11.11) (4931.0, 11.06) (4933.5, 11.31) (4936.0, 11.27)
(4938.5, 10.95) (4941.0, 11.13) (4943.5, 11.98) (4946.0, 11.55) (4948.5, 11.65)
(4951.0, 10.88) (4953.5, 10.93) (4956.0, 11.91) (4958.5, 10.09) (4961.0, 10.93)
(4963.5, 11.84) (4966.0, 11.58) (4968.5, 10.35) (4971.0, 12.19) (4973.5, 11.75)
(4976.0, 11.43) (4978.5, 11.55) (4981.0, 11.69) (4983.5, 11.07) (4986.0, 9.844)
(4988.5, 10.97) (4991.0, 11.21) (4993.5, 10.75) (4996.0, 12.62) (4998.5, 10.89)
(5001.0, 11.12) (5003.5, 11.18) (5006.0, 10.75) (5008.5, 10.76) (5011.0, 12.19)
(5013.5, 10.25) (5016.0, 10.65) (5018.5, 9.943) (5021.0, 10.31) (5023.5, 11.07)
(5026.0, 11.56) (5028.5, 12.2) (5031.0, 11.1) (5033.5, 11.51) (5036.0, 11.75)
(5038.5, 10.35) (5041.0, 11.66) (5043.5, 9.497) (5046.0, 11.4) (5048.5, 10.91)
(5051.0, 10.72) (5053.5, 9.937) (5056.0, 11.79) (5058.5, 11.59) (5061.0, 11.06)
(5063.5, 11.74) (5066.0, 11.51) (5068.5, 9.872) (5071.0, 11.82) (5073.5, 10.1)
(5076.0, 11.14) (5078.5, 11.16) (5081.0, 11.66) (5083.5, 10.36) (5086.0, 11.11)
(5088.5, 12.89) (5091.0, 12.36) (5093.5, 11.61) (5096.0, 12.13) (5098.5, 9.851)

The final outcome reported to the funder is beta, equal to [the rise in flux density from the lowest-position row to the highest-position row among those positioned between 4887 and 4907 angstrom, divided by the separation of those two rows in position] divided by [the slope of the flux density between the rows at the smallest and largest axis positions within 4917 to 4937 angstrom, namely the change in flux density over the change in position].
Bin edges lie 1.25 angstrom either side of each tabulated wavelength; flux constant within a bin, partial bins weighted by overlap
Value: 0.2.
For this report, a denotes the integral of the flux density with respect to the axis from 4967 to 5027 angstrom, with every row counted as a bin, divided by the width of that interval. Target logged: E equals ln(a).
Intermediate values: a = 11.1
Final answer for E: 2.41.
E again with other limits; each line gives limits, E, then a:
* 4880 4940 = 2.43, 11.4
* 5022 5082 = 2.41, 11.1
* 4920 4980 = 2.42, 11.2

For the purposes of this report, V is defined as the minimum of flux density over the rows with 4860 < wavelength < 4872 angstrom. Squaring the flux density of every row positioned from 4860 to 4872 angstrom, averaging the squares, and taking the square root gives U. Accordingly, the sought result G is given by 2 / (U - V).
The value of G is 0.61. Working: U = 10.2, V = 6.904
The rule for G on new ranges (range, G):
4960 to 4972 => 1.91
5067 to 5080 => 2.06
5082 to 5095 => 1.49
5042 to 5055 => 1.96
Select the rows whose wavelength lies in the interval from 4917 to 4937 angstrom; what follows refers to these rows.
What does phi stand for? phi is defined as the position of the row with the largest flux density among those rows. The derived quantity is 4918.5 angstrom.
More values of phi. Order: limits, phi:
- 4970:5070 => 4996.0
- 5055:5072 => 5071.0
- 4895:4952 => 4918.5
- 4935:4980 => 4971.0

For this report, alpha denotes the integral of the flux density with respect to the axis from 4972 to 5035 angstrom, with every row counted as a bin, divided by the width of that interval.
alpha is 11.14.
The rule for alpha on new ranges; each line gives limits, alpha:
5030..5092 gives 11.16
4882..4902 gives 11.28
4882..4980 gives 11.37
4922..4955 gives 11.21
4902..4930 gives 11.53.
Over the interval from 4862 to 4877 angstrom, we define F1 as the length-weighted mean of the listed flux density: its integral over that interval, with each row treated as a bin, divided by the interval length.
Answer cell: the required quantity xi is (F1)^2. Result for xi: 108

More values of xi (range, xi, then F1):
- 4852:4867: 98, 9.9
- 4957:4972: 125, 11.2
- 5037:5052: 116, 10.8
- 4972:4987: 127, 11.3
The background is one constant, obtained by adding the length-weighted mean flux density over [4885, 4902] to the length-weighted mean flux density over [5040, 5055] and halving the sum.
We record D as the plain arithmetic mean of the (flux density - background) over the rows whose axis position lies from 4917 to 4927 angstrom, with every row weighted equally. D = 0.4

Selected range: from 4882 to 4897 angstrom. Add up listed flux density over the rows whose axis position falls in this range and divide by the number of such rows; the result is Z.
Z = 11.0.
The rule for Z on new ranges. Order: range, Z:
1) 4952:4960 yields 11.0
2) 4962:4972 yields 11.5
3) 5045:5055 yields 10.7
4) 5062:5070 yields 11.0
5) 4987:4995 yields 11.0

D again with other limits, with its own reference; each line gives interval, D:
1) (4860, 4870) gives -1.5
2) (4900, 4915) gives 0.8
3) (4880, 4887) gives 0.5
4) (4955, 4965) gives 0.2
